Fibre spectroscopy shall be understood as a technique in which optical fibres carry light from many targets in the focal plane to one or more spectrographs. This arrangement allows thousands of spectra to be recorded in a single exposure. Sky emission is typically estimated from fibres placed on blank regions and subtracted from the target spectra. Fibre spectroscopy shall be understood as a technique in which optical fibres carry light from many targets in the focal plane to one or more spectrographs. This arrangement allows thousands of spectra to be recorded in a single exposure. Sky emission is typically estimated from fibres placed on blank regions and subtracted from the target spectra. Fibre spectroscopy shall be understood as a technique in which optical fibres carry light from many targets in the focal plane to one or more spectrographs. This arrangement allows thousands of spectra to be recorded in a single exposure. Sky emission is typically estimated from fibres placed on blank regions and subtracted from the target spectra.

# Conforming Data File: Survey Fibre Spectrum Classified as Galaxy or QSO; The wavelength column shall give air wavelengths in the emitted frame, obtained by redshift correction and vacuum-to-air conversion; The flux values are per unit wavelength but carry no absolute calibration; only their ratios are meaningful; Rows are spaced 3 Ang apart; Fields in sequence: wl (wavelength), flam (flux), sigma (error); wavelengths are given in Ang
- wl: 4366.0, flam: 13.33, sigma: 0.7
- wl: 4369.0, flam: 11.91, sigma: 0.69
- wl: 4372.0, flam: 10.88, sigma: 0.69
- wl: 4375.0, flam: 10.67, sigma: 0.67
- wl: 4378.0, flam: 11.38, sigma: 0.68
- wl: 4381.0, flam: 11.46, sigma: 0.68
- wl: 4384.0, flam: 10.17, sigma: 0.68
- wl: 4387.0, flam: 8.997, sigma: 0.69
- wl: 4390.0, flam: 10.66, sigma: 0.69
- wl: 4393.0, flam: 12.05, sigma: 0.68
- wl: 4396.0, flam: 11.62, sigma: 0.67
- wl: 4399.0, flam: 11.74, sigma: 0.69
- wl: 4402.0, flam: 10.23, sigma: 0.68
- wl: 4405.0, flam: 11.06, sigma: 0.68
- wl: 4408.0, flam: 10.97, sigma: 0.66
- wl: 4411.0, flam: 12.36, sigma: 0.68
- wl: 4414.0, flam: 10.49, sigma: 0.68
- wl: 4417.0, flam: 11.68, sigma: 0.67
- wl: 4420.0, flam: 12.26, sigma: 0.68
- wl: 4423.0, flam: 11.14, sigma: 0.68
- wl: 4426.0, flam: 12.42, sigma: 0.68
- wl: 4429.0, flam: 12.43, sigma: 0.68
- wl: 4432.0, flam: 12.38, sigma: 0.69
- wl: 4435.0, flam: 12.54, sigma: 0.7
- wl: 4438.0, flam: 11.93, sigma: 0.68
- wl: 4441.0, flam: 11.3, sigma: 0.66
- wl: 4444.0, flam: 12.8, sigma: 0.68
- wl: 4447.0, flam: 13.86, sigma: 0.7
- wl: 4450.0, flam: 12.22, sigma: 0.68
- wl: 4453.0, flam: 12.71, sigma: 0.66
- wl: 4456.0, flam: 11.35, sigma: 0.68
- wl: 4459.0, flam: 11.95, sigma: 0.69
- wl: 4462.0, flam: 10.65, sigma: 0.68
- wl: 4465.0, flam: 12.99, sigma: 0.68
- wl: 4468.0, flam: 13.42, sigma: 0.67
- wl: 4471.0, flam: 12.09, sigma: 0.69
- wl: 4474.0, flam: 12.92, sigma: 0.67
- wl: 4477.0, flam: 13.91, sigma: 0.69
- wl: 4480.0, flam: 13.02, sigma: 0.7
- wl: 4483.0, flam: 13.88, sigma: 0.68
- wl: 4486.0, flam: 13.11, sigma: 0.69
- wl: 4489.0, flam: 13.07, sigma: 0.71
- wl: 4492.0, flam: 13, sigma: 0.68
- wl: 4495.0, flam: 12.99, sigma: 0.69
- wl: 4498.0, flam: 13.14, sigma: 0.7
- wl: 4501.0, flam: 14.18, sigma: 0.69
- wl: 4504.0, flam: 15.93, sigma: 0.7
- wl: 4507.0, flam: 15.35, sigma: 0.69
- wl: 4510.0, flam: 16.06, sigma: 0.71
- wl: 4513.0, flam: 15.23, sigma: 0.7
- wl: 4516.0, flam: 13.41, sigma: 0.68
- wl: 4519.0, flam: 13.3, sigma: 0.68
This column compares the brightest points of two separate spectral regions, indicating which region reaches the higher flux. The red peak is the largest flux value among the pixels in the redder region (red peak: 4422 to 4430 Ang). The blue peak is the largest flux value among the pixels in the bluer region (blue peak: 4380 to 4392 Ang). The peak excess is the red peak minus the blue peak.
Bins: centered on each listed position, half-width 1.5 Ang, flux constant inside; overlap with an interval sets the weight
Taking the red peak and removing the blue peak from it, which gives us 1.0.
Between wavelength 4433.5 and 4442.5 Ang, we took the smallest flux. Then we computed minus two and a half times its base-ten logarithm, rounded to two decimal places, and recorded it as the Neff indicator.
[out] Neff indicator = -2.63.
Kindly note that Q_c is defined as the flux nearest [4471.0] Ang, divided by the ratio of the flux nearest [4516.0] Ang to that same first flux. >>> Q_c 10.9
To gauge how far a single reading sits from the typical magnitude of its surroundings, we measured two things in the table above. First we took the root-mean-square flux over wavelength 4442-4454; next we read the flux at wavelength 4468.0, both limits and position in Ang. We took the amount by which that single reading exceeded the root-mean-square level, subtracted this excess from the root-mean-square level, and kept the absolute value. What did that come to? 12.4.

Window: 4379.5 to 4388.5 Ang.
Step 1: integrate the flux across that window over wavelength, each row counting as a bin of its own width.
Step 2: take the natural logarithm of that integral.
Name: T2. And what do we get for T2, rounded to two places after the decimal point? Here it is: 4.52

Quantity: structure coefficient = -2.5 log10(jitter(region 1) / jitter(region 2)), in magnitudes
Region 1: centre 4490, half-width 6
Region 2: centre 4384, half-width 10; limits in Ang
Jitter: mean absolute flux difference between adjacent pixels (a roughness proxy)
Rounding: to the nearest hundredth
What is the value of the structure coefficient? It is 3.55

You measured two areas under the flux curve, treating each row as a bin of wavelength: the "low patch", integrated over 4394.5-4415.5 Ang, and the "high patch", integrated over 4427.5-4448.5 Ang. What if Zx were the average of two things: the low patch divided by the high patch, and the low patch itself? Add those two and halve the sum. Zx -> 118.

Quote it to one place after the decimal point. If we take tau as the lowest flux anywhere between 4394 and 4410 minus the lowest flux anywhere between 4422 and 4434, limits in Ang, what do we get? -0.9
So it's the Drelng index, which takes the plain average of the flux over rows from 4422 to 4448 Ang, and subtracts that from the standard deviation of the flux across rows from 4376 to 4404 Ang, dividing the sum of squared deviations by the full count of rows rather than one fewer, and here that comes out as -11.4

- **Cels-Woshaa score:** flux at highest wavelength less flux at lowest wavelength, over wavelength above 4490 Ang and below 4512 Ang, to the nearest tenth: 3.1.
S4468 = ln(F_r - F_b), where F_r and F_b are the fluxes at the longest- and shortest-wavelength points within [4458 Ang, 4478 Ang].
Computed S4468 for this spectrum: 0.7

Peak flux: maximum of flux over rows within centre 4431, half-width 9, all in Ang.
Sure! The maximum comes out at 12.54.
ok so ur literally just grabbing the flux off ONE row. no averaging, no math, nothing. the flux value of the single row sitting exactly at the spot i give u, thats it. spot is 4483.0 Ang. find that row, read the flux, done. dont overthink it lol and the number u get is 13.88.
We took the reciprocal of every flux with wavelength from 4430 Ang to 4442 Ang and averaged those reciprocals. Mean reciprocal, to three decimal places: 0.083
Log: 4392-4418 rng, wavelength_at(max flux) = 4411.0 Ang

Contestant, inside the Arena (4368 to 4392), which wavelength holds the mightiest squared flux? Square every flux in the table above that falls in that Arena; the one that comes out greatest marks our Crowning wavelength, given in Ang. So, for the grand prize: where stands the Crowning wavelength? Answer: 4369.0 Ang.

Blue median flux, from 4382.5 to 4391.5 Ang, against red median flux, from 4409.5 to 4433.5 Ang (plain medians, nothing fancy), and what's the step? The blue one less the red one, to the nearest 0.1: -2.1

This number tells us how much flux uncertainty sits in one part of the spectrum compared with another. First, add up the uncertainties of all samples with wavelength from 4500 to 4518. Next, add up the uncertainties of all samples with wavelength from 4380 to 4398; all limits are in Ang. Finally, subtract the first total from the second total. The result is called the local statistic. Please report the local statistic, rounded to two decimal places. -0.08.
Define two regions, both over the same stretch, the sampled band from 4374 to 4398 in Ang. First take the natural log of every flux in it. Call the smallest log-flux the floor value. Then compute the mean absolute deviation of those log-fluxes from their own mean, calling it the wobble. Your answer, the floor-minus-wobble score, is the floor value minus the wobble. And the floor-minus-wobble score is 2.13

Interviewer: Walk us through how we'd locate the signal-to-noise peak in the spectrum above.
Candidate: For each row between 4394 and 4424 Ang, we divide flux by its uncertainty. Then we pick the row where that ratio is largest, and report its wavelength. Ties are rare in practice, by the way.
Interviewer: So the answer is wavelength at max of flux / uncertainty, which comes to 4411.0 Ang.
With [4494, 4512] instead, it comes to 4504.0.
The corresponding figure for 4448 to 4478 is 4477.0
